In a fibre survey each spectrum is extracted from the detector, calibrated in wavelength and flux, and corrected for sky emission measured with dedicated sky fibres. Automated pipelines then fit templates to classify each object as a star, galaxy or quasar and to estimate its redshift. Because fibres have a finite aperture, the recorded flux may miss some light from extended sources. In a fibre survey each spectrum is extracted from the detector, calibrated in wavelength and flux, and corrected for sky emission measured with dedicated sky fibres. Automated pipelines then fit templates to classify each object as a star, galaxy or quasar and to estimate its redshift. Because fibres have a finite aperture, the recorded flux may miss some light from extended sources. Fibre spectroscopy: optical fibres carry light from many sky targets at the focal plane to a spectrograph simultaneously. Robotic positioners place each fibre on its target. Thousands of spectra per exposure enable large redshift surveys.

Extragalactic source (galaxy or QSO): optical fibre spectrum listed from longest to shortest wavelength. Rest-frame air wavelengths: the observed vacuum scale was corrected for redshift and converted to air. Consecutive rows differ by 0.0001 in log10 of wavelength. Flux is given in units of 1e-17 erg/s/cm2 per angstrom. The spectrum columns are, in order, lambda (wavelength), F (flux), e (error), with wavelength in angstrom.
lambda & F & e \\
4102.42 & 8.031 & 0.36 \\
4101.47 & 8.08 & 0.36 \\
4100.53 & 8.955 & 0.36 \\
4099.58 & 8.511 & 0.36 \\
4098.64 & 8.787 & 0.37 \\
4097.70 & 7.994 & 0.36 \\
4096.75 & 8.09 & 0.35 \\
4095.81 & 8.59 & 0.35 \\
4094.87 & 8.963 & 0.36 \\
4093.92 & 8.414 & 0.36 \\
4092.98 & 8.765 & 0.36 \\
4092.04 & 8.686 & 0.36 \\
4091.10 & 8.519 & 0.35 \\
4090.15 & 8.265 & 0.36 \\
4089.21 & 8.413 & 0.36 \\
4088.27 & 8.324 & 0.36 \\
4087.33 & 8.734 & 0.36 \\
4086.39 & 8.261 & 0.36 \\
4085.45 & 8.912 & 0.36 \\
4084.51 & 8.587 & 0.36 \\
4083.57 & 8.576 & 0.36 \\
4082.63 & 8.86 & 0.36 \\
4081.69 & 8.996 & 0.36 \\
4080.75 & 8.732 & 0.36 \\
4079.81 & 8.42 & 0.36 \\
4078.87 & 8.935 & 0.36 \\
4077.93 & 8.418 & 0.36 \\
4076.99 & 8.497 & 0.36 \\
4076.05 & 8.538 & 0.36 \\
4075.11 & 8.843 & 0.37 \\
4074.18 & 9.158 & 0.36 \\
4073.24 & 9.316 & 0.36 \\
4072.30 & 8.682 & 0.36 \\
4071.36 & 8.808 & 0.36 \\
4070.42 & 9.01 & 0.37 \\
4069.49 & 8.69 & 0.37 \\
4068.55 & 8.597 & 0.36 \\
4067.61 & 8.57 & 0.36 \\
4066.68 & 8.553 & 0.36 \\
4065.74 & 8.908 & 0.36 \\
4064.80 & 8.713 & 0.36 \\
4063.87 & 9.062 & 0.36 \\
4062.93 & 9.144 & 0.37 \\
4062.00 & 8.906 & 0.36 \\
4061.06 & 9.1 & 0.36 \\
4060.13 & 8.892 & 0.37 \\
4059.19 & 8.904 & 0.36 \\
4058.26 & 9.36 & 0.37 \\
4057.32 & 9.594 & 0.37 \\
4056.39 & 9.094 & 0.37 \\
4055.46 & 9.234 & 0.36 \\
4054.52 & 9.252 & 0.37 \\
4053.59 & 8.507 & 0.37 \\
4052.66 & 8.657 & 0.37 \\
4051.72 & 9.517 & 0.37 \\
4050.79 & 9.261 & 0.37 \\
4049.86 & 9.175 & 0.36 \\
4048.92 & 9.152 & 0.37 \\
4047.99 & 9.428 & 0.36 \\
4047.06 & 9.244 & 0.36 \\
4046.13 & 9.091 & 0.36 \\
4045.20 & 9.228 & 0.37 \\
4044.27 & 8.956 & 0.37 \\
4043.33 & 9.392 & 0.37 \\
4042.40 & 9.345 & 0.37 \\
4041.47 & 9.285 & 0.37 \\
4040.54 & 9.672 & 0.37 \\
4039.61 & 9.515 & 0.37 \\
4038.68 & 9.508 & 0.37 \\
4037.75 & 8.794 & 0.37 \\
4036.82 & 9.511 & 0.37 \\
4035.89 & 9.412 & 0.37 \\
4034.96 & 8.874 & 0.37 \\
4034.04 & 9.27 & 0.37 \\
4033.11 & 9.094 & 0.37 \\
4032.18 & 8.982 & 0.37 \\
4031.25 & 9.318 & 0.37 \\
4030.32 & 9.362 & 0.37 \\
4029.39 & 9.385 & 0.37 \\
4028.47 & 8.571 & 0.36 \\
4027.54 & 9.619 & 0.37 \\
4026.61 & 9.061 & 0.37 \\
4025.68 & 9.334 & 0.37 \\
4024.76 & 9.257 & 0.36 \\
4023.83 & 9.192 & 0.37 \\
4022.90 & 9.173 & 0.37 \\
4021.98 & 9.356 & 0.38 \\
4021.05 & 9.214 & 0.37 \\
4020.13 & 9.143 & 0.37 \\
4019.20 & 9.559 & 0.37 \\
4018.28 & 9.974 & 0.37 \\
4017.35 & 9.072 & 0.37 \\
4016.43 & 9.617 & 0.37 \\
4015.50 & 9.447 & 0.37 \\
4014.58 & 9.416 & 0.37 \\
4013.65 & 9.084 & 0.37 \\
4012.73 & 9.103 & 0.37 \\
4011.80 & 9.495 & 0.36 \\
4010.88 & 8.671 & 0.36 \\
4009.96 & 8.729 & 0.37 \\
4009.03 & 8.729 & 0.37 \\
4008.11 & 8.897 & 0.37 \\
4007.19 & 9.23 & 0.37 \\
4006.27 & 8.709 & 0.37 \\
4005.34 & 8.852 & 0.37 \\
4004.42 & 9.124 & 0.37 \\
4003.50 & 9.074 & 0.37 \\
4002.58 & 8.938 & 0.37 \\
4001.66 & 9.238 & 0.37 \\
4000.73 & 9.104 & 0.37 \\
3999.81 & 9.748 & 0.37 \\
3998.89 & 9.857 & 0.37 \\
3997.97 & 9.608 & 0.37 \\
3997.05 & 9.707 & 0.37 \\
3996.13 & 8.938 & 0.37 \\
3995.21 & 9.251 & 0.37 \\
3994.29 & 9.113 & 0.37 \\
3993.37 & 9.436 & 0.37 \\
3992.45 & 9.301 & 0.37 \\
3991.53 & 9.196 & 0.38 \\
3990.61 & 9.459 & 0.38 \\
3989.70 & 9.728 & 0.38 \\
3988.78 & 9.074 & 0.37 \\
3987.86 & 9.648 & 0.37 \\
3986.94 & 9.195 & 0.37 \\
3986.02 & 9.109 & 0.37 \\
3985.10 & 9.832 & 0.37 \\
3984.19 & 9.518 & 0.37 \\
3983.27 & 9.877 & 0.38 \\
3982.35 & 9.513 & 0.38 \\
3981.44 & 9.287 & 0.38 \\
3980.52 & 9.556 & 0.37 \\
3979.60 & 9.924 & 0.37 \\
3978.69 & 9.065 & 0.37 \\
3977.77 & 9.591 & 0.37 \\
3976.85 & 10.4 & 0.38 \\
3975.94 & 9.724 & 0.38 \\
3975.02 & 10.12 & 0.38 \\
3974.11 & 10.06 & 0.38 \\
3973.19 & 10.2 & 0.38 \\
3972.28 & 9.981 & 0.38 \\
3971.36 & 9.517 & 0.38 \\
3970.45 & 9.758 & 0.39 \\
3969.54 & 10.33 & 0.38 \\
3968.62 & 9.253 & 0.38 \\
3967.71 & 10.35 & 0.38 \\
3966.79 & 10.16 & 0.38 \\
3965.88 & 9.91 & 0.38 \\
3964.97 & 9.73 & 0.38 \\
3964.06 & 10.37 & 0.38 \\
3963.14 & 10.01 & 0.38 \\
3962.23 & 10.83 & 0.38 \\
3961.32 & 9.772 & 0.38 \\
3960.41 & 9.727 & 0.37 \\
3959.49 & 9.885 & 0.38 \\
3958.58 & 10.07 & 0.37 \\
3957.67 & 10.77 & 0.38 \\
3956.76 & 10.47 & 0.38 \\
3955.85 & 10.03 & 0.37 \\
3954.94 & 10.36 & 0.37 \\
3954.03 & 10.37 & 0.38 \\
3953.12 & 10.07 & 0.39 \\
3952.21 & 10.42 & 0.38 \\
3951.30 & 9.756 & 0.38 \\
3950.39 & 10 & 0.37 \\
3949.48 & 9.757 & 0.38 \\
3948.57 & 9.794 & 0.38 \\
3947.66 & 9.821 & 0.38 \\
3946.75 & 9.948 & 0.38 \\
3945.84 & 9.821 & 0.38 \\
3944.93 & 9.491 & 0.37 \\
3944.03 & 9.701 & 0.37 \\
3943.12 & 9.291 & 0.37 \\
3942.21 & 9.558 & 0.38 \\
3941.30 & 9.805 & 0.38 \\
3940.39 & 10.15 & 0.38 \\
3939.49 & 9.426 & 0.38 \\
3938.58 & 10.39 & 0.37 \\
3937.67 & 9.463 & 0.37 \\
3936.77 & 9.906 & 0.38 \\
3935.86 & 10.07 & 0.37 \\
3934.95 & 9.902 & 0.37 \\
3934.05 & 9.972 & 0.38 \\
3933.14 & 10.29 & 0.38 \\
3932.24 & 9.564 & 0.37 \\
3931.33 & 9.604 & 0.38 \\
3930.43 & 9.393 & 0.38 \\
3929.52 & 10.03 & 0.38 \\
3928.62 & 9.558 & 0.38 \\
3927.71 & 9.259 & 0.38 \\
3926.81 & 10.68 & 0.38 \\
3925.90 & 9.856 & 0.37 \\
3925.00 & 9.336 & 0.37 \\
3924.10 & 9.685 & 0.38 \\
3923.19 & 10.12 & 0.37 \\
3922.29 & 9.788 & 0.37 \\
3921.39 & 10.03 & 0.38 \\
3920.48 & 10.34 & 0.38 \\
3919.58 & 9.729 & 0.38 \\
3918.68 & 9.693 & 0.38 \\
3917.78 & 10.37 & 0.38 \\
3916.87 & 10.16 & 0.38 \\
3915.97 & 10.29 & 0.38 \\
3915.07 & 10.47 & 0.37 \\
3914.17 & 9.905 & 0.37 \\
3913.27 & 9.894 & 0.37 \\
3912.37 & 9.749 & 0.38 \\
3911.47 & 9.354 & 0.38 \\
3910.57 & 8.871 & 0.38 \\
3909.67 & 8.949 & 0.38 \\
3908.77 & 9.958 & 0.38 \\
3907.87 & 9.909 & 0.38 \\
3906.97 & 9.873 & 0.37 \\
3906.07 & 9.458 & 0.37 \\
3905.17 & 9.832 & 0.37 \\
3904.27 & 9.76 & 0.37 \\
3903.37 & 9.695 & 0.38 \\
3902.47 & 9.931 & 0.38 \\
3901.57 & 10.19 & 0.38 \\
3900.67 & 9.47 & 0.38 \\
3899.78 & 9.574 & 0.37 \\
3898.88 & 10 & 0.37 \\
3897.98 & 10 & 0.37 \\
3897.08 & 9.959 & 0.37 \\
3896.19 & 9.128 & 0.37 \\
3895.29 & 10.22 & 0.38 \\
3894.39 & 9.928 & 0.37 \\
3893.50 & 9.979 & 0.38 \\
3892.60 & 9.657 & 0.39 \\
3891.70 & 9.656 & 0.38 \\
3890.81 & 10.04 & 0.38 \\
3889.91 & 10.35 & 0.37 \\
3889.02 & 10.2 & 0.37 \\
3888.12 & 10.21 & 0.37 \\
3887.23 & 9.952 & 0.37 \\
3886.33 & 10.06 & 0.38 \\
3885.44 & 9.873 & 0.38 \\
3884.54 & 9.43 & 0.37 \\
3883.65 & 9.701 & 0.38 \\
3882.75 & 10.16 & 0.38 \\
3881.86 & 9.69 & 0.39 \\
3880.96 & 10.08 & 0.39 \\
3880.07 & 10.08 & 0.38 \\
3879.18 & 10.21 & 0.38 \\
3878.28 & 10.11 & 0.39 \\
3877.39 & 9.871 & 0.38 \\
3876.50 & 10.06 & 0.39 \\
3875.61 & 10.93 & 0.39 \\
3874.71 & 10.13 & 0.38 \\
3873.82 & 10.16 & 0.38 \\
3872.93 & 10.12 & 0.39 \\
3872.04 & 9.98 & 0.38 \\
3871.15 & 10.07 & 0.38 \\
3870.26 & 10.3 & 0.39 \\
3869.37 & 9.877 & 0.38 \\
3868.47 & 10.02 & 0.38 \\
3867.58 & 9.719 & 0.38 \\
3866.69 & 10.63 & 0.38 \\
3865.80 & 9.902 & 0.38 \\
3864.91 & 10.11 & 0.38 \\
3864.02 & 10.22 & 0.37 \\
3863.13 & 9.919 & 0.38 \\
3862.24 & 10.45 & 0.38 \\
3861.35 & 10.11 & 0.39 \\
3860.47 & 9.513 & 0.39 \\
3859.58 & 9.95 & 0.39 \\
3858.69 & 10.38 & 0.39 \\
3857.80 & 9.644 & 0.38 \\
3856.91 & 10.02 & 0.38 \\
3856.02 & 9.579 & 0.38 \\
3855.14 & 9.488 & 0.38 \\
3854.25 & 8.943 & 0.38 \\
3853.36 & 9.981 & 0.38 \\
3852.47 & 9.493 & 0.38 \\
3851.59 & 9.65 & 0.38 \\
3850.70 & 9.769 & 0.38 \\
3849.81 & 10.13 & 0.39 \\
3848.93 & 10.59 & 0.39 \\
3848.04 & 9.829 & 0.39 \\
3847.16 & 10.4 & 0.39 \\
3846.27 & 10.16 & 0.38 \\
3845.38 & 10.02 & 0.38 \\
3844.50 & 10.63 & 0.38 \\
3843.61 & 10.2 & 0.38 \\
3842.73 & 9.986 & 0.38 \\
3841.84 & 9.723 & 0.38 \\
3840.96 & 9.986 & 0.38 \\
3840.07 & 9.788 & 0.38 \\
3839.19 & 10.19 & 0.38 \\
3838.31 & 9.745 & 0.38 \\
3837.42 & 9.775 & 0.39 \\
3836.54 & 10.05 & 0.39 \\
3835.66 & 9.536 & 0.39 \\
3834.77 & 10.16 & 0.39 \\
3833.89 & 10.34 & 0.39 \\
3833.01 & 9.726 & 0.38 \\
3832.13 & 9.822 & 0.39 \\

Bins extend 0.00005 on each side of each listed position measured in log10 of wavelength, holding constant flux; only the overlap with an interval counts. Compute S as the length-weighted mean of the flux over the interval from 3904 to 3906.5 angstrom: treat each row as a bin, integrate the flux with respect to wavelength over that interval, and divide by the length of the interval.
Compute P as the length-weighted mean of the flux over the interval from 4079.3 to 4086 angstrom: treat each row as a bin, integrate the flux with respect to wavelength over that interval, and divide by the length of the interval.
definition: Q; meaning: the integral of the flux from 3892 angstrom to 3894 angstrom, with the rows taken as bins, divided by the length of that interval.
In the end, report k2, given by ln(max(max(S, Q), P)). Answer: 2.28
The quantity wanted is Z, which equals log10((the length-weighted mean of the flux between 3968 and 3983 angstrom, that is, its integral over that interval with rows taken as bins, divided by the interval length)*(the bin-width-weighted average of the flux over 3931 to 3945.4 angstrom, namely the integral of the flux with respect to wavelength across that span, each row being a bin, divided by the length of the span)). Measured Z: 1.981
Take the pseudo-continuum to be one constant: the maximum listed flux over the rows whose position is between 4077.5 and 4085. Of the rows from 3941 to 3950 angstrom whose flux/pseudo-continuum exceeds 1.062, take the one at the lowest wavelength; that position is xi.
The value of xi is 3941.30 angstrom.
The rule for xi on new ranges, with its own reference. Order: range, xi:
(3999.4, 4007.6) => 3999.81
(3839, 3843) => 3839.19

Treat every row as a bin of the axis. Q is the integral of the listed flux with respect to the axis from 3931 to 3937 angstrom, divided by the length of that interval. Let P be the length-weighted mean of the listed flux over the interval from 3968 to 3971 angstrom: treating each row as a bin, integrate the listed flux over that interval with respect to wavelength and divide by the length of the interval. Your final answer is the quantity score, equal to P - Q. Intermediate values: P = 9.8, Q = 9.9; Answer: -0.1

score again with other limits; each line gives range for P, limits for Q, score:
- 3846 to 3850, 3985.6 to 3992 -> 0.9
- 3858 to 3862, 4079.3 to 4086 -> 1.3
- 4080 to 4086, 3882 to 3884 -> -1.1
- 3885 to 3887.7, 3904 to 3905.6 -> 0.2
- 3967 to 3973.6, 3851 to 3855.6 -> 0.4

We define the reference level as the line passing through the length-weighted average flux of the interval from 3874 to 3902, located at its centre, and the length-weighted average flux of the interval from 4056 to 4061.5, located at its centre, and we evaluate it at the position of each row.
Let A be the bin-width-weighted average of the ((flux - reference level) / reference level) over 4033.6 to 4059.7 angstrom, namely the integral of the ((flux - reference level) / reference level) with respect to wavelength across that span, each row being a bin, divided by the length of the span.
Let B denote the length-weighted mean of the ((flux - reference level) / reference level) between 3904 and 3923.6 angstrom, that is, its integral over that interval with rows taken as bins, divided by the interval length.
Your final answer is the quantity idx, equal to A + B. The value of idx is 0.000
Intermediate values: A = 0.000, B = 0.000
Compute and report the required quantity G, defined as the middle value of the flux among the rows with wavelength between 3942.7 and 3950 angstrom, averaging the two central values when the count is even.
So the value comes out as 9.8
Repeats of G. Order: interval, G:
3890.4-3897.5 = 9.9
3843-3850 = 10.2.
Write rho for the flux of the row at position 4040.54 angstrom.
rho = 9.672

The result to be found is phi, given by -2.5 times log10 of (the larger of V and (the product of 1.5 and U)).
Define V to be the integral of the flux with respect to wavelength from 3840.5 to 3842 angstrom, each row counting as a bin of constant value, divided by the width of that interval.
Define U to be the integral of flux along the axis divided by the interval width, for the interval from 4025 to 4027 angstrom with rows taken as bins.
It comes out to -2.85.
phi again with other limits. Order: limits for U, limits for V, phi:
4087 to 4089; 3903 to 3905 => -2.77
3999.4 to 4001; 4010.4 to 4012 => -2.88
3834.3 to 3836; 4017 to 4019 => -2.92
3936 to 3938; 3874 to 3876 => -2.92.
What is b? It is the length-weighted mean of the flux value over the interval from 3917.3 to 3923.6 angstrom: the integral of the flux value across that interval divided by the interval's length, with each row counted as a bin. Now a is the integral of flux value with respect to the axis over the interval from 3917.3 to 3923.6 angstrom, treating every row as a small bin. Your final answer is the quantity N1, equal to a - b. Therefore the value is 53.0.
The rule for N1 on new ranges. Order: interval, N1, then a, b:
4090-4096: 43.1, 52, 8.6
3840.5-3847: 55.5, 66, 10.1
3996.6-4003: 51.1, 61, 9.5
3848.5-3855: 53.8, 64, 9.8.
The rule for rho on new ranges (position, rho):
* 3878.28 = 10.11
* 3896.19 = 9.128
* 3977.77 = 9.591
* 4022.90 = 9.173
